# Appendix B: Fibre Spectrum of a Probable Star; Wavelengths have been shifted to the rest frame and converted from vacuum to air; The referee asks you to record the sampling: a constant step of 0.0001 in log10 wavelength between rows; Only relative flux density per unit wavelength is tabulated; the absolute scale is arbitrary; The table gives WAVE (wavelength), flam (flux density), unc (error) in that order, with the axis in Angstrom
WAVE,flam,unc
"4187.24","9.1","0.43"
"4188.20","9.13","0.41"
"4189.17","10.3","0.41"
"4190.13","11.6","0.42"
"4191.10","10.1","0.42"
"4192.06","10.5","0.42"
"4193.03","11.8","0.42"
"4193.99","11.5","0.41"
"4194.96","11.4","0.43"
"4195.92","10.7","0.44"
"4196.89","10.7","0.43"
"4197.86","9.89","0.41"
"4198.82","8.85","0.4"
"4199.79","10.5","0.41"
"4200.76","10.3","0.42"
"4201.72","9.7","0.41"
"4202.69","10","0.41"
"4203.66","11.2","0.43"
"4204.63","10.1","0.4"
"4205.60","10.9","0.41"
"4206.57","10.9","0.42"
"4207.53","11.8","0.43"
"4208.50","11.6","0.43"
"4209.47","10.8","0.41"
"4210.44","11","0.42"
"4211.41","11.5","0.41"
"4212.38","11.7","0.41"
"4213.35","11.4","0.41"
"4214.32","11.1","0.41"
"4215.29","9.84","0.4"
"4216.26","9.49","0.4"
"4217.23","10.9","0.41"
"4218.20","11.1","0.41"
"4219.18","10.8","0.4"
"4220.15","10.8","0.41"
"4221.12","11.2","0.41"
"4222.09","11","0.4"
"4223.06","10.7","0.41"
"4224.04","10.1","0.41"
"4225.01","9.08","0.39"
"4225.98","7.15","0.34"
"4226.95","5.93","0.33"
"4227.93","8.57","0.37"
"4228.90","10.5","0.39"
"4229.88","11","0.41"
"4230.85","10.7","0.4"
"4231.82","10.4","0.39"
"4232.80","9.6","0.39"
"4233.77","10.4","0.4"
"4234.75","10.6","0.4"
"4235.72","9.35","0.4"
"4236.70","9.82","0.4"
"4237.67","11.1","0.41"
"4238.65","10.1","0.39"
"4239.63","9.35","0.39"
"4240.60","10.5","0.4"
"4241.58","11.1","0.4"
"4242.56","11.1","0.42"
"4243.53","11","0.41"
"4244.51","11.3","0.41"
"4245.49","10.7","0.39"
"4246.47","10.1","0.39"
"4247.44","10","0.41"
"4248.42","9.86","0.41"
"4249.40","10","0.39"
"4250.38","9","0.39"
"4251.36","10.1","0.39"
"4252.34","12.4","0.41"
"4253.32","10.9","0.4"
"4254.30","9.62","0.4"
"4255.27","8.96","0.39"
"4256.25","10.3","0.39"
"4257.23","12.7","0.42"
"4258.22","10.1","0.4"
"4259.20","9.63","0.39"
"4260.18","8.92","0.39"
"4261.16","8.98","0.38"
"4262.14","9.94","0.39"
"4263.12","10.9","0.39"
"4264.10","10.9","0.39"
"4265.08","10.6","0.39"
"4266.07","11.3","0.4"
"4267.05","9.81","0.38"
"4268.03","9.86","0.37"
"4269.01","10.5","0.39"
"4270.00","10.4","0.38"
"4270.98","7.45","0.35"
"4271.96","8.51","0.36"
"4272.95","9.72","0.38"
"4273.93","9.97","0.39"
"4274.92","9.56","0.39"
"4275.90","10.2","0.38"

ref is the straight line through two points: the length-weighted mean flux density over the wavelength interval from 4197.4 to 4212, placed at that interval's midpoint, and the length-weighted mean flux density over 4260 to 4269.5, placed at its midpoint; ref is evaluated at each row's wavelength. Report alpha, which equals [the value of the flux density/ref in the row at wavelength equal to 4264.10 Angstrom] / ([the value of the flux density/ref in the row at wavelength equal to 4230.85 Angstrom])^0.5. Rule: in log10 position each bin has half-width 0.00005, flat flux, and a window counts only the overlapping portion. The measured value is 1.05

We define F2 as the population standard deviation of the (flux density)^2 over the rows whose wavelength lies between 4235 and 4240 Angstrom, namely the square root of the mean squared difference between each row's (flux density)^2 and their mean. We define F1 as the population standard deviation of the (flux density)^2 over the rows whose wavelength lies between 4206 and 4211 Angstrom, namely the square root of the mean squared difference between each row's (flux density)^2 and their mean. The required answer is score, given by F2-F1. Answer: 4.1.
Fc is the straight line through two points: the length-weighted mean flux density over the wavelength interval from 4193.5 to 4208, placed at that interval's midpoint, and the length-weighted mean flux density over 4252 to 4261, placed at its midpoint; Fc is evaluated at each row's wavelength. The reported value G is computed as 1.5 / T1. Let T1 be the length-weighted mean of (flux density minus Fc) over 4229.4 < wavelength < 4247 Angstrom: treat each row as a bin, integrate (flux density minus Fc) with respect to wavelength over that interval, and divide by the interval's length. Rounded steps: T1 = 0.06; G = 24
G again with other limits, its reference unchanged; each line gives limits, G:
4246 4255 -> -10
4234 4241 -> -5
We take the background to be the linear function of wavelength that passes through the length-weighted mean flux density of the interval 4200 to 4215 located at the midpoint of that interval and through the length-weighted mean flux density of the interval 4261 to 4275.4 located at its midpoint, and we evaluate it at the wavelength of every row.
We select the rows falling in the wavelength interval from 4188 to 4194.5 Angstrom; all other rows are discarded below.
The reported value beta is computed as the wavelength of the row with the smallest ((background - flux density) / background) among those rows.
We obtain 4193.03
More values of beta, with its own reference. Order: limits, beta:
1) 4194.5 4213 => 4207.53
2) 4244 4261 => 4257.23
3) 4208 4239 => 4212.38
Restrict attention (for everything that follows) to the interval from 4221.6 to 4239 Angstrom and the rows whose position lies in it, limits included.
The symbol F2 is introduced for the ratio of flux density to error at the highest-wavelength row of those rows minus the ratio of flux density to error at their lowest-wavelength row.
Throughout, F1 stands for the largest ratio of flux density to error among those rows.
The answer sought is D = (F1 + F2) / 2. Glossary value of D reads 12.9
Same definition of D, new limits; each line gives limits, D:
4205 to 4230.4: 14.4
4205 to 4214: 14.9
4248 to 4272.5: 14.9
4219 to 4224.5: 12.6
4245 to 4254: 15.0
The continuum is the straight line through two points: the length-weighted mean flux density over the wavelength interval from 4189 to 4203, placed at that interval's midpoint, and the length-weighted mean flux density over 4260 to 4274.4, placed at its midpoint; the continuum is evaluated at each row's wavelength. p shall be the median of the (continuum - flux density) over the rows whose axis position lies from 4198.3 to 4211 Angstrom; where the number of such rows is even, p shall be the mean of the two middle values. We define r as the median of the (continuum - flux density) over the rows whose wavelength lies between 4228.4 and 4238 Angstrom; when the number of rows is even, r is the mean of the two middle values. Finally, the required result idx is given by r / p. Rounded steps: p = -0.39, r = -0.2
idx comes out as 0.6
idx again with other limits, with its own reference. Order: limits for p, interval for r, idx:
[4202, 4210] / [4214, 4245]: 0.9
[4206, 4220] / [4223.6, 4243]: 0.1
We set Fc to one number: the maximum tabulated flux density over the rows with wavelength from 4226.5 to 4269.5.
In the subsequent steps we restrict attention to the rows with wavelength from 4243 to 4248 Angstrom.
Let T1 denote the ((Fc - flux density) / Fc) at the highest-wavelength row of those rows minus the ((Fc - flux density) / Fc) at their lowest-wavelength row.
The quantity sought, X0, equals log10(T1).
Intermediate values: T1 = 0.079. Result -1.10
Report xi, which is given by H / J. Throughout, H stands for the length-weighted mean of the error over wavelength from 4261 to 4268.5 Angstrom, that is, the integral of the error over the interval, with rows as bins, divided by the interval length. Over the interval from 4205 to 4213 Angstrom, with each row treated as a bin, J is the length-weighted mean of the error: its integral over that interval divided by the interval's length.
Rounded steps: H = 0.387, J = 0.417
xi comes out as 0.93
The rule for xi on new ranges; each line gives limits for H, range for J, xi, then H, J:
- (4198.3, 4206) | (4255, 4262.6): 1.04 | 0.411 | 0.394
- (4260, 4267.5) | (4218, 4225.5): 0.96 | 0.389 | 0.405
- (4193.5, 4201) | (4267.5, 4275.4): 1.11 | 0.419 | 0.376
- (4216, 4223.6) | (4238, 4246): 1.01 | 0.406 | 0.401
